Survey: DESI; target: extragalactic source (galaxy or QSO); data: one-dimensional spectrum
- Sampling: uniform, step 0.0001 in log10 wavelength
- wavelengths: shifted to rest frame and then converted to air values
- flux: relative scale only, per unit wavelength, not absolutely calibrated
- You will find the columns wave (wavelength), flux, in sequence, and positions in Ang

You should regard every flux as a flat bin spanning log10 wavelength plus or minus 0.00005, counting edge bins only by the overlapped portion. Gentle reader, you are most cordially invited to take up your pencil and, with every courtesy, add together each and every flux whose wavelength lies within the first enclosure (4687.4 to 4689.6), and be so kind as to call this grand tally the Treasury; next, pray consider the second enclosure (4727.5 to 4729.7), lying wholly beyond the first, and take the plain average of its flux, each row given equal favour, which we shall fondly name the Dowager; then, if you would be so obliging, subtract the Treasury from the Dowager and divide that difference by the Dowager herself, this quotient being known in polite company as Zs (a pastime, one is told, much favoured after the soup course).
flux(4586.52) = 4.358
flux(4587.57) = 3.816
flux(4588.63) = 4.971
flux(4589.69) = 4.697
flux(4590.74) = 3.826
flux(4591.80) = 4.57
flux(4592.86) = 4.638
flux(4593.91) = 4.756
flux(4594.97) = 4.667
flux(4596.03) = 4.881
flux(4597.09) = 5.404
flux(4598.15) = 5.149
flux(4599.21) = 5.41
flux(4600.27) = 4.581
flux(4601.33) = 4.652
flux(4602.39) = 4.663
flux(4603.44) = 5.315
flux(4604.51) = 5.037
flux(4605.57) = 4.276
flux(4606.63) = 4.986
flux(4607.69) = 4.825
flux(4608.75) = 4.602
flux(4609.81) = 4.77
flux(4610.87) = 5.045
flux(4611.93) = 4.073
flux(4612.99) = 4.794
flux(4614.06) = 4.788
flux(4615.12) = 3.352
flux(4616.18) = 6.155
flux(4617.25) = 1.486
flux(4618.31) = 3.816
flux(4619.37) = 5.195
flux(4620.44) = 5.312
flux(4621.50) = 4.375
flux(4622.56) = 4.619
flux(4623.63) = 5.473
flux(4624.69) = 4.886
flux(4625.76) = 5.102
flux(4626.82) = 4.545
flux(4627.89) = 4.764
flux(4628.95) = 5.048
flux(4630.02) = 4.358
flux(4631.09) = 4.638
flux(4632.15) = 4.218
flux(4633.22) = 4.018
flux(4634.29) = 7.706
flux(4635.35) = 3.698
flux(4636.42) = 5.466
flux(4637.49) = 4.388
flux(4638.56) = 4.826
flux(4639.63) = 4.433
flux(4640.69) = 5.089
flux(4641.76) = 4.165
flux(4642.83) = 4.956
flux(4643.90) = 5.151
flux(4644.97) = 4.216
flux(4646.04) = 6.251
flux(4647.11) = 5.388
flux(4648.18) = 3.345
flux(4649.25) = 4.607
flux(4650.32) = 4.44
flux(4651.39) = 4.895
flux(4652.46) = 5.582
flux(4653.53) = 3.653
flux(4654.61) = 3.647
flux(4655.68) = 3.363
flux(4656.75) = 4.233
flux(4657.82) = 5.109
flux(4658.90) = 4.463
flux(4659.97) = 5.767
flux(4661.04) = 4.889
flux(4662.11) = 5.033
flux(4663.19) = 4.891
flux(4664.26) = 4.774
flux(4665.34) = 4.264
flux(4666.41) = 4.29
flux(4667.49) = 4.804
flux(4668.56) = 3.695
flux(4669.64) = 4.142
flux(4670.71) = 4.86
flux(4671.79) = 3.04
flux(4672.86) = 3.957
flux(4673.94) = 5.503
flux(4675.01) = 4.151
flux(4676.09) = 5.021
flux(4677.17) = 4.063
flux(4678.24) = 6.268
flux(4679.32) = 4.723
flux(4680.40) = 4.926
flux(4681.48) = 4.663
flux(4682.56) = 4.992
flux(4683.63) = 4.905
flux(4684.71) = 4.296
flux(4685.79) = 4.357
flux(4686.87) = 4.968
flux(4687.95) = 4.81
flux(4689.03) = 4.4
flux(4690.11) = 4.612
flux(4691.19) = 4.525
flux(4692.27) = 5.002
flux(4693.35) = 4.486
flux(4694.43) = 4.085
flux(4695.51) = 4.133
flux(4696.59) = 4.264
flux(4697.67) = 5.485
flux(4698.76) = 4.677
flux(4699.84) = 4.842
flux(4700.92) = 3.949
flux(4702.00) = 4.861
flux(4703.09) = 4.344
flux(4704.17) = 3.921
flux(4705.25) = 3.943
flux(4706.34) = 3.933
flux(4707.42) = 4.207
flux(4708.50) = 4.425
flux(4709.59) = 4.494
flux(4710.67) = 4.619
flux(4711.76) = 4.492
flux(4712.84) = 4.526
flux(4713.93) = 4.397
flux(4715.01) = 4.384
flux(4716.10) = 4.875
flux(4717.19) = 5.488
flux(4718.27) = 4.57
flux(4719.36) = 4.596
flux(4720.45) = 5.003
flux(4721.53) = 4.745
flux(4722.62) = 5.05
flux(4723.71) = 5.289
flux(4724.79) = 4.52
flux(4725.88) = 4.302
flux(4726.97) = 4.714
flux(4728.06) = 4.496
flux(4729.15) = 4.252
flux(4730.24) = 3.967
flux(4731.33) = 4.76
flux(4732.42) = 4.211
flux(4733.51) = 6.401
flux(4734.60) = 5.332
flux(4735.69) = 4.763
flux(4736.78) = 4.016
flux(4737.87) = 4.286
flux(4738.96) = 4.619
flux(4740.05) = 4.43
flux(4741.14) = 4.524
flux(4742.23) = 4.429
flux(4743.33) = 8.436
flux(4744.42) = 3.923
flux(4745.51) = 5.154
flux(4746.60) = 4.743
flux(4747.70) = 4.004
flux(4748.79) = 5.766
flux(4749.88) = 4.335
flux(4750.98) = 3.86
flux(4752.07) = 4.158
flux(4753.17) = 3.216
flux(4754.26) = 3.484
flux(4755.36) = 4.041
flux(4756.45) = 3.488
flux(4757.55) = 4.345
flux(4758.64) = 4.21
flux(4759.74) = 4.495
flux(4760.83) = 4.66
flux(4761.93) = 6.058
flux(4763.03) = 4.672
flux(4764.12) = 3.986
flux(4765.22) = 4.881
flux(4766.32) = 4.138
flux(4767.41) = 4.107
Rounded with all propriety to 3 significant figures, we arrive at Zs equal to -1.11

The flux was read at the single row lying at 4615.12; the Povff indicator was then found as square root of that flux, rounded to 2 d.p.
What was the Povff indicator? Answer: 1.83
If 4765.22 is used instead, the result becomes 2.21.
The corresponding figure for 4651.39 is 2.21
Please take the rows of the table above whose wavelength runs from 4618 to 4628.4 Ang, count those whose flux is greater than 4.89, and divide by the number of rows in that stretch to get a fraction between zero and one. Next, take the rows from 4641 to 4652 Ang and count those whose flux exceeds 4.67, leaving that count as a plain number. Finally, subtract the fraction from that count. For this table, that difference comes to 4.6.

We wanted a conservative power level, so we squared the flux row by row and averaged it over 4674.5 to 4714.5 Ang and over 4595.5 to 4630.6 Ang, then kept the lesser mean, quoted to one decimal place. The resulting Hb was 21.0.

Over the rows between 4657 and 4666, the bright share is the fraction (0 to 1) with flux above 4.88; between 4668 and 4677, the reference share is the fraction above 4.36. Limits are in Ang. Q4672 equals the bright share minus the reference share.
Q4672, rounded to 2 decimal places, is 0.25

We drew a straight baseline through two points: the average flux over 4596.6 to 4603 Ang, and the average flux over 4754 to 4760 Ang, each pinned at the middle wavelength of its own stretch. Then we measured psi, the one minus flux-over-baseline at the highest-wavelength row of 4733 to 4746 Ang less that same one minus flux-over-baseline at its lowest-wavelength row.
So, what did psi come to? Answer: 0.28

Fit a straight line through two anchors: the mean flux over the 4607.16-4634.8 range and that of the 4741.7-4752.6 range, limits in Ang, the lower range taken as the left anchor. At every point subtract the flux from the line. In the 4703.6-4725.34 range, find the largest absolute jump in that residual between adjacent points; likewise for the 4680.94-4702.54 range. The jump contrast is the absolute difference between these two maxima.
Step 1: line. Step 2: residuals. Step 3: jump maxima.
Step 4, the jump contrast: 0.30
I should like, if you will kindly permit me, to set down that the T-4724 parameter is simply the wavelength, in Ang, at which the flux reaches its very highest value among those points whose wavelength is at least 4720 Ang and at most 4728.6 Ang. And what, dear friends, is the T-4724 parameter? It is 4723.71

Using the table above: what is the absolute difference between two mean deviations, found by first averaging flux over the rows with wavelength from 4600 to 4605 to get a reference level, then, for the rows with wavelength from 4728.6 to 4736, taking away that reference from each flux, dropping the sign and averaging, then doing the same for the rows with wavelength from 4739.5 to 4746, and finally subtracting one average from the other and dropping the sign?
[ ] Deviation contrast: 0.4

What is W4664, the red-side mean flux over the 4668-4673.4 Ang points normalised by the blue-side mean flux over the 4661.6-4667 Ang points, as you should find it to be 0.85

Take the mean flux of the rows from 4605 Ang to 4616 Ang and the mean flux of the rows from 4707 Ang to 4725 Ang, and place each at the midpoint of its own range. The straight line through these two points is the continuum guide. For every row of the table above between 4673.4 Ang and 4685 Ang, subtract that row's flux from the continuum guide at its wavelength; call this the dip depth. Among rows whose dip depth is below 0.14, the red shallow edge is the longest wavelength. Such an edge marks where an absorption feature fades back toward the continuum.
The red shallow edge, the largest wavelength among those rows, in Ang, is 4683.63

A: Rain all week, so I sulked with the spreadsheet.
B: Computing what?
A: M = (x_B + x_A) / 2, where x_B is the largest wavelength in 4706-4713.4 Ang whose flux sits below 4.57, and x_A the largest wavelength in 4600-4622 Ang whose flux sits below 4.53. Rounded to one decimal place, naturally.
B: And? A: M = 4667.2 Ang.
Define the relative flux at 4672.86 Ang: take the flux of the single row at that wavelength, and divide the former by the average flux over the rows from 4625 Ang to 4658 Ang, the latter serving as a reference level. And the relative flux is 0.84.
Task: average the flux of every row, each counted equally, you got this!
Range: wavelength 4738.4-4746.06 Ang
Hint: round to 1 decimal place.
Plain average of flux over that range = 5.1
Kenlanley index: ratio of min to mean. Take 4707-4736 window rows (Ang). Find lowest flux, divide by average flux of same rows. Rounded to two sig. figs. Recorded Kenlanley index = 0.84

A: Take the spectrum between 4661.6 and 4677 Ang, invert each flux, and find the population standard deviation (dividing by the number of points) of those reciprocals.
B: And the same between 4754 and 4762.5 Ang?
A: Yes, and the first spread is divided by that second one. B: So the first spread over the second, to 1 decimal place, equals 1.0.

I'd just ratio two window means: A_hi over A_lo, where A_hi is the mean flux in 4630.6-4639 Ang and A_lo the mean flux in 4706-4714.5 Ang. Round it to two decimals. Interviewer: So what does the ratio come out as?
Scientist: 1.11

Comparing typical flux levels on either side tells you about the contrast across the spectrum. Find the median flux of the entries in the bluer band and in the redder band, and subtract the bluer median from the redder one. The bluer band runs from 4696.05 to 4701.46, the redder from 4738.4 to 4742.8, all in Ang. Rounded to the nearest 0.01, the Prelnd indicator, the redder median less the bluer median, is -0.20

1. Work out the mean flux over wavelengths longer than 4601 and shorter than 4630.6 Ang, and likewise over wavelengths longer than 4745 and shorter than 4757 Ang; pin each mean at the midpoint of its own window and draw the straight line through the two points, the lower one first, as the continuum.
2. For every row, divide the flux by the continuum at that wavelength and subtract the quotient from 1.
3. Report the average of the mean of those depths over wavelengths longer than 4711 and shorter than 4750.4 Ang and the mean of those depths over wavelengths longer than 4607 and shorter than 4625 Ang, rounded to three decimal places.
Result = -0.049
